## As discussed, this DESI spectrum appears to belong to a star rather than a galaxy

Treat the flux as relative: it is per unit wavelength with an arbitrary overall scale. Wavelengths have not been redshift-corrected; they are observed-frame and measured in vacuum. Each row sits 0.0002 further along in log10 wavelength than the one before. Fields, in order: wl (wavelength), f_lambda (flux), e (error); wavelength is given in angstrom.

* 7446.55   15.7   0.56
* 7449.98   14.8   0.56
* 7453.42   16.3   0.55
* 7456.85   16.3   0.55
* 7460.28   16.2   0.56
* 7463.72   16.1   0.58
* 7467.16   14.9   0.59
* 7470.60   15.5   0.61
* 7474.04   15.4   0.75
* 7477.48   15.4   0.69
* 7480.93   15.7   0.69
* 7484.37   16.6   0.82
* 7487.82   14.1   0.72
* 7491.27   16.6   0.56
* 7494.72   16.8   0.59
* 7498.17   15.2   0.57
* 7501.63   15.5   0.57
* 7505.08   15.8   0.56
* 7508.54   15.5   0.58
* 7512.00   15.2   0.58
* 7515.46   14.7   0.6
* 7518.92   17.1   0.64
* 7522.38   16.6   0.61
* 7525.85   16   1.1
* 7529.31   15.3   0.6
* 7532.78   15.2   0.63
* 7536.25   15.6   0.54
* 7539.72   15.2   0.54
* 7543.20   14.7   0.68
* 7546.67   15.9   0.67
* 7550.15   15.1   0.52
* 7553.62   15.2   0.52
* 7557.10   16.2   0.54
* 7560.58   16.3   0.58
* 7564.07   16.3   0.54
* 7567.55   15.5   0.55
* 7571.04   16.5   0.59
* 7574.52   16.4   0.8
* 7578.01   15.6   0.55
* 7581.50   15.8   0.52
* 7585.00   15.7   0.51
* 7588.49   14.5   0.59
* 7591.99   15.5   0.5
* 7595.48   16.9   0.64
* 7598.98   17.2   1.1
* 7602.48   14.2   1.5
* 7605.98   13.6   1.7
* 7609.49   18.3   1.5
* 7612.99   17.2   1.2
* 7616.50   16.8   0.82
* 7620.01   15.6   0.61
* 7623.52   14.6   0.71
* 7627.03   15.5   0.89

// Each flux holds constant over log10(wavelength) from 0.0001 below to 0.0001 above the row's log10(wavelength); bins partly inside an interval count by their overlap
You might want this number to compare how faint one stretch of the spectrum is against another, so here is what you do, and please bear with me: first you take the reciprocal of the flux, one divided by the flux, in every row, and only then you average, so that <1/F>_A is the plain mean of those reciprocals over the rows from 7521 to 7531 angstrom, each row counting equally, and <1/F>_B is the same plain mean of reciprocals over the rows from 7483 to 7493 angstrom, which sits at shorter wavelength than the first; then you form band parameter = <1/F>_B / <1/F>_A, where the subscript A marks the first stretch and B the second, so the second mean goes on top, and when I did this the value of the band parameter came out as 1.02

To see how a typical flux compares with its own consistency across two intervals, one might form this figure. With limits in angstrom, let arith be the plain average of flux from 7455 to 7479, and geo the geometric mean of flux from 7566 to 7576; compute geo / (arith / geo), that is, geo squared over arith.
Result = 16.6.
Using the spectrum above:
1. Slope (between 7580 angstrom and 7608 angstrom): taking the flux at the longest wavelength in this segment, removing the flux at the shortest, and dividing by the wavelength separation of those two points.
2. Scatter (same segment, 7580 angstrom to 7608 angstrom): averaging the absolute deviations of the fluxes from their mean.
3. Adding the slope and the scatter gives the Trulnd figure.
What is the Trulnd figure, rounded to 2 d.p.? 0.90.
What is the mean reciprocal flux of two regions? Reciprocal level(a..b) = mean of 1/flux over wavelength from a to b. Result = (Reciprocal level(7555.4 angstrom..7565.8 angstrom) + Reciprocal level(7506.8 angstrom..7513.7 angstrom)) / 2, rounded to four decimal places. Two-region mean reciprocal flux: 0.0633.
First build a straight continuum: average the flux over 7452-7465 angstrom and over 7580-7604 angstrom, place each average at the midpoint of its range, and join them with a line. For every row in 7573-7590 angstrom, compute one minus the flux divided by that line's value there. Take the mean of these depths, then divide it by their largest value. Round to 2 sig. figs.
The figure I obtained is 0.11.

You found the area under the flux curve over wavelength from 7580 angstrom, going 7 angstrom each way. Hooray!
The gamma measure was 222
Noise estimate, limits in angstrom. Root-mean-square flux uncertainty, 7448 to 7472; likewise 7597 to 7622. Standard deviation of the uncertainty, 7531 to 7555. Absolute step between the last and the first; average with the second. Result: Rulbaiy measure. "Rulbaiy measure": 0.88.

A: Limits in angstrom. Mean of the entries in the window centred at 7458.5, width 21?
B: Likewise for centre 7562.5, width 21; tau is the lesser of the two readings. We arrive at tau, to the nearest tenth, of 15.8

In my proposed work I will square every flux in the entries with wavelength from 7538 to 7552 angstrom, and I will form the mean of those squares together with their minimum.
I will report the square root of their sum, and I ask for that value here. 21.2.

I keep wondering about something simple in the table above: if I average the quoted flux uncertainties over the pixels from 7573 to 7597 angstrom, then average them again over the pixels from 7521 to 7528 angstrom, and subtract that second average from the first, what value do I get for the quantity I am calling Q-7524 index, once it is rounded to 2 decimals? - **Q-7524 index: -0.27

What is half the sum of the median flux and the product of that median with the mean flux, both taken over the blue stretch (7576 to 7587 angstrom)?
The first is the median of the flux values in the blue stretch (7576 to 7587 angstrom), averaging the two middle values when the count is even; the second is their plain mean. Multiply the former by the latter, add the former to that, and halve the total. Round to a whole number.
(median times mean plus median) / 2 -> 131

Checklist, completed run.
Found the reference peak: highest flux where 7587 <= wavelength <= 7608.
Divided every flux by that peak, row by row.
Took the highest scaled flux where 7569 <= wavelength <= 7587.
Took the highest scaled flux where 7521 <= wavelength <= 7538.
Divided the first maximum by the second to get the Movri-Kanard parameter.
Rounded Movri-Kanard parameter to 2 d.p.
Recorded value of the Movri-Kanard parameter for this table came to 0.99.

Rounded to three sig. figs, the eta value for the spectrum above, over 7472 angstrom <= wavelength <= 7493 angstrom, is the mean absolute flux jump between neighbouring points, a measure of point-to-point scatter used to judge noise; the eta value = 1.24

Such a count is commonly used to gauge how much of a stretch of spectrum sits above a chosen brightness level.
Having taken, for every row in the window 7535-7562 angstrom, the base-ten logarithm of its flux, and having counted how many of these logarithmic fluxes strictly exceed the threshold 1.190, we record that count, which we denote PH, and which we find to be 4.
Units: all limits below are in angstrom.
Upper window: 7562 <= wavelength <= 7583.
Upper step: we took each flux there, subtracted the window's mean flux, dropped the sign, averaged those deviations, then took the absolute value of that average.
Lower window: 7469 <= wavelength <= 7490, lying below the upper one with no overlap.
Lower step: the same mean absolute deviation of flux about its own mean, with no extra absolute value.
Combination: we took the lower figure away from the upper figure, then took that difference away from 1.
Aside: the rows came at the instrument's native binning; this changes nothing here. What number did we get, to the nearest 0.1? 1.1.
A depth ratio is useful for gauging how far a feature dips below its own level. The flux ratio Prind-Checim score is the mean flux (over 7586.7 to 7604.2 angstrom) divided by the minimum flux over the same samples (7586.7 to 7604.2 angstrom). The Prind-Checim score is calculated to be 1.10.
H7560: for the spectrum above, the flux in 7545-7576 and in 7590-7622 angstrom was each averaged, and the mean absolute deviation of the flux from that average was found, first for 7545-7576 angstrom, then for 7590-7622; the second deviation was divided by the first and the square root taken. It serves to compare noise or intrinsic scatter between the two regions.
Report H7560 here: 1.7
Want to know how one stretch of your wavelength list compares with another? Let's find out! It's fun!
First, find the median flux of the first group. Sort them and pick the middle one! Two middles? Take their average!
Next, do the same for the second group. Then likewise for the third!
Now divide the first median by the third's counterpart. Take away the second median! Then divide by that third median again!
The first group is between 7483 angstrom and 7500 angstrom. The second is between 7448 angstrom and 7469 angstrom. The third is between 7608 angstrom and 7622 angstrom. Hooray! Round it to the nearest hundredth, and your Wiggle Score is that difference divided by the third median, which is -0.89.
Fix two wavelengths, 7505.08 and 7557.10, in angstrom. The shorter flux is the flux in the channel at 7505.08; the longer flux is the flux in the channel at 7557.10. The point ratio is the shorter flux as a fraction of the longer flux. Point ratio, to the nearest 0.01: 0.98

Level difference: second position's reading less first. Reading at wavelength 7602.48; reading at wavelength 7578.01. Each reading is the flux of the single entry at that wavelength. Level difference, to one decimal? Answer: 1.4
